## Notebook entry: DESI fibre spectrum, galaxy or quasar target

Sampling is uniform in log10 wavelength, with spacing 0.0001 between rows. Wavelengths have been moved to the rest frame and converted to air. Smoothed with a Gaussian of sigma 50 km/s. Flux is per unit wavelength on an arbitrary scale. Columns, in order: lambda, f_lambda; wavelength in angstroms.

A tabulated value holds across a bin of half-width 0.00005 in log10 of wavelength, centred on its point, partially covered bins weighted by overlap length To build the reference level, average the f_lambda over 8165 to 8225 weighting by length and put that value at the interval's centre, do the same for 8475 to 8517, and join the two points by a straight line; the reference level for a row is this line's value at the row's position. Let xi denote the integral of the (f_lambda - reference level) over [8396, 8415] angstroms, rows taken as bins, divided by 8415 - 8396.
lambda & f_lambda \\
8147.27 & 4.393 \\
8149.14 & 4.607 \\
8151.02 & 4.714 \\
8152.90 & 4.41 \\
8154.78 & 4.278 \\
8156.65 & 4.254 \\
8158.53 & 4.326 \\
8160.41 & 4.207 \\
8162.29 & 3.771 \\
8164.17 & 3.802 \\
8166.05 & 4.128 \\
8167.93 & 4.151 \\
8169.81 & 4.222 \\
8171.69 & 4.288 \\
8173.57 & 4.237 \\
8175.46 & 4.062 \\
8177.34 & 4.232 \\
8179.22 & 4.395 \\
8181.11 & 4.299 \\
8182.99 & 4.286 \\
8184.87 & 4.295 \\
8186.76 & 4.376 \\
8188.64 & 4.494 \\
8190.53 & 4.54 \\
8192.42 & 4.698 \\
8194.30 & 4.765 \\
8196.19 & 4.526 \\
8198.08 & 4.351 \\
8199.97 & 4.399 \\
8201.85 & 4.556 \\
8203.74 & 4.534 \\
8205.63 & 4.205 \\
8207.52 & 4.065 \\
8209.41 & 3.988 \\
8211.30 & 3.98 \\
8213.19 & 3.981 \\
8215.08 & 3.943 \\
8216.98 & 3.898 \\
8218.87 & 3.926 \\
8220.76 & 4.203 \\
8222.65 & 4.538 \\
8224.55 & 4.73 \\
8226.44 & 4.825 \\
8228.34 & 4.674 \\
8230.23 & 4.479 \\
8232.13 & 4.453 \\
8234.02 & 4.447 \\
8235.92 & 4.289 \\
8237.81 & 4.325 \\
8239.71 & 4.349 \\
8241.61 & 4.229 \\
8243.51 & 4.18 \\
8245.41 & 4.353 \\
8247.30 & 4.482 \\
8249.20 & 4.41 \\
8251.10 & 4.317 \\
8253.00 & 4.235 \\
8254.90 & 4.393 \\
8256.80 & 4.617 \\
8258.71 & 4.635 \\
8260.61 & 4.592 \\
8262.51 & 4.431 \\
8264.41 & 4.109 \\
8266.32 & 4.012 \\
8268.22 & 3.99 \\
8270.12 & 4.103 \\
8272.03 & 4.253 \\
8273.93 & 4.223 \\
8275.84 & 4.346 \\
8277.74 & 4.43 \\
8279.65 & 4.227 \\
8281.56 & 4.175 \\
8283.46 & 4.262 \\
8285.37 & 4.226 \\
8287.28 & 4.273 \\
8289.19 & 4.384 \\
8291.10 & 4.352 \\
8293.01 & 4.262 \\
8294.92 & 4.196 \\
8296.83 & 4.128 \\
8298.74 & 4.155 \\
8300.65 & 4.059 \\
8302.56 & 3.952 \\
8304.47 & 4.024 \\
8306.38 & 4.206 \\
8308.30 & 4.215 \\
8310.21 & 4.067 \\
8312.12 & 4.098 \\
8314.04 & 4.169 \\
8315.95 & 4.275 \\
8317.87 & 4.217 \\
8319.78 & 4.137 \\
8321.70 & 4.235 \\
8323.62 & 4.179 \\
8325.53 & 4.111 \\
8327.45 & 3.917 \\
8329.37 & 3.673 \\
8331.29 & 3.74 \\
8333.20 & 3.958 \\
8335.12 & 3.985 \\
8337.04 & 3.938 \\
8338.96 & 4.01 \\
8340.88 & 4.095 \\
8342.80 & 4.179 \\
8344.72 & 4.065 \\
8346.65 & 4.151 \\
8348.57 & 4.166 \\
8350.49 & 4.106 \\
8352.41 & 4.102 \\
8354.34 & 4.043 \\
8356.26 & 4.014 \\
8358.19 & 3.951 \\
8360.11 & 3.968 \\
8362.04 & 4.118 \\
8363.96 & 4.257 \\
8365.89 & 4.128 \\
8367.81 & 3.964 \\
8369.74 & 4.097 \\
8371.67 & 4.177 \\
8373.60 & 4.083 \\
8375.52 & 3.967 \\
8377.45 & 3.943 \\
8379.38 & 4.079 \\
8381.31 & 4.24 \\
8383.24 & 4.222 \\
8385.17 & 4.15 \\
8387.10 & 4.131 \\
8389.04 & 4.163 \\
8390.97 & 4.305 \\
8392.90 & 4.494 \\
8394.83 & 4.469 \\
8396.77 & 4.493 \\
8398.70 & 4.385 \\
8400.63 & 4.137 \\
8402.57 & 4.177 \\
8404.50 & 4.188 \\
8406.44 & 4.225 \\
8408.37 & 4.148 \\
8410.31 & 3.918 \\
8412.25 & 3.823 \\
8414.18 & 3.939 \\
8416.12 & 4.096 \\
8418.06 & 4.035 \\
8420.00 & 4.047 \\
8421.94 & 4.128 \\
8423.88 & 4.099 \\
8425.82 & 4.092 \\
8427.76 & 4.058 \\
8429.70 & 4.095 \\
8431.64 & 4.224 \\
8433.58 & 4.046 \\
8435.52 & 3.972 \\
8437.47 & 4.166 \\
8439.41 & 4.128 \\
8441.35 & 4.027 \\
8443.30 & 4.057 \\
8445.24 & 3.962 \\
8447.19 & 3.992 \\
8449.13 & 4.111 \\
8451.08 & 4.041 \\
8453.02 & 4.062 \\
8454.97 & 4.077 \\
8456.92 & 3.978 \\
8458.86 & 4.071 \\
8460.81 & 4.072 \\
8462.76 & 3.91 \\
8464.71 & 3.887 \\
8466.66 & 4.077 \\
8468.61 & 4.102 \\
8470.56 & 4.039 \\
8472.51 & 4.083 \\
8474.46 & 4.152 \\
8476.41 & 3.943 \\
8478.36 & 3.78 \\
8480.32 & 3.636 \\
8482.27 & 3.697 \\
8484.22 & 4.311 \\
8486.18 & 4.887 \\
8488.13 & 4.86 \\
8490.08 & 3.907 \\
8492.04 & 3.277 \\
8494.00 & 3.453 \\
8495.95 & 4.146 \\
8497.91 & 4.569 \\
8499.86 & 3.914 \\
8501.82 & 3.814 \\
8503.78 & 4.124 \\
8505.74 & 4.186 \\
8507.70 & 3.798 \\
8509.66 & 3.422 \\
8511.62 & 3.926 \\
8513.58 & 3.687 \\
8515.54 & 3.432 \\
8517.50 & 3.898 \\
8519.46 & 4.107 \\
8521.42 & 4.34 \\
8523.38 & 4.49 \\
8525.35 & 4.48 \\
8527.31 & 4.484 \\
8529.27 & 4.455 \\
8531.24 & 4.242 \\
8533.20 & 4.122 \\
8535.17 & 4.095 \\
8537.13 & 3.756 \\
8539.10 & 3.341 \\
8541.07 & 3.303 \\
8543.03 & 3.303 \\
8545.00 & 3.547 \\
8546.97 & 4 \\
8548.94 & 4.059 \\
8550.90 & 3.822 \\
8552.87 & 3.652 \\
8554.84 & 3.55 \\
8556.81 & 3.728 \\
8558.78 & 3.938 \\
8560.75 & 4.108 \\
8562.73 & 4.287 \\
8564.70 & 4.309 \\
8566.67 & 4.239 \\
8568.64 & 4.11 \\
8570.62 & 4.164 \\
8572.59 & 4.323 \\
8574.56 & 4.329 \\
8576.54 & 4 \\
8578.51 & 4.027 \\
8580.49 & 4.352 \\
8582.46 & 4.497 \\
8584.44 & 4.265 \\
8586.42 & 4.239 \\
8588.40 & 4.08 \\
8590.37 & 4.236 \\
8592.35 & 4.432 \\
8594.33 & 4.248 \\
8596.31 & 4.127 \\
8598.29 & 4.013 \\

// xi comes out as 0.10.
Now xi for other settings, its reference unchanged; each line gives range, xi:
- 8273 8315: 0.03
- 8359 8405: 0.11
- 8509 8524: -0.01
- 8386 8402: 0.26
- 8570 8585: 0.40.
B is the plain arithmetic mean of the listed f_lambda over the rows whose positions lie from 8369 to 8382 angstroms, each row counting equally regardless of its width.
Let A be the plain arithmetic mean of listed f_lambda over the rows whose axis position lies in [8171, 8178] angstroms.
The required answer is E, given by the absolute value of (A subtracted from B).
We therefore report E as 0.12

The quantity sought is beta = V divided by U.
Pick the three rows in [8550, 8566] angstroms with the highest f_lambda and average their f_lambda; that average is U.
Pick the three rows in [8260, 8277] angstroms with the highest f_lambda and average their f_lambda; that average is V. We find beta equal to 1.052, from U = 4.23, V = 4.46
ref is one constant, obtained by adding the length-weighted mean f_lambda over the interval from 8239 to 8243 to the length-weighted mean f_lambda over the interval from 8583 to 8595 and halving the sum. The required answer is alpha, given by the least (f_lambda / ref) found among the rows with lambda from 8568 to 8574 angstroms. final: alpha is 0.96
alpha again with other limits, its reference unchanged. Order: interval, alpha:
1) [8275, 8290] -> 0.98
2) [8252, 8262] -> 0.99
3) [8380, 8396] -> 0.97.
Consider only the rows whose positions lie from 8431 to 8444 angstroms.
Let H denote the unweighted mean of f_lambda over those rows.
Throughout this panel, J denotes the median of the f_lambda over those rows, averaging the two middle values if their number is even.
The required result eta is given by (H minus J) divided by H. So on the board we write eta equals 0.008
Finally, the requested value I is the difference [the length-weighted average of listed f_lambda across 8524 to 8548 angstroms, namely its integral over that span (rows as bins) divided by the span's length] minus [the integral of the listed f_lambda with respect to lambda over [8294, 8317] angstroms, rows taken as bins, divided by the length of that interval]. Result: -0.19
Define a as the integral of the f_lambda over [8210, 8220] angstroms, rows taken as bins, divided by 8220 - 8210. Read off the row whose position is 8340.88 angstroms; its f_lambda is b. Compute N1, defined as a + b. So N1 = 8.05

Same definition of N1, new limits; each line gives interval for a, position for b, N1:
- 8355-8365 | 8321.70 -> 8.30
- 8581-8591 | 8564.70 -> 8.58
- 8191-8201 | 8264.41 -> 8.66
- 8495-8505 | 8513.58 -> 7.80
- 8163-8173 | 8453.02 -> 8.18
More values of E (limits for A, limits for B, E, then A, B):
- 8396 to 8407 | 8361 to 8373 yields 0.14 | 4.27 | 4.12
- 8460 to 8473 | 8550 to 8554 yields 0.29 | 4.02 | 3.74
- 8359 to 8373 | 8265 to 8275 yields 0.01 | 4.10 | 4.12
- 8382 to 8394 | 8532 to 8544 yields 0.59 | 4.24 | 3.65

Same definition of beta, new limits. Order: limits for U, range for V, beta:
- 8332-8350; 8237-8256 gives 1.063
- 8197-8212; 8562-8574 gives 0.958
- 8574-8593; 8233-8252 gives 1.004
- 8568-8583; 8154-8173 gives 0.978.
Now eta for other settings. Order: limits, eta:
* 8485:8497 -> 0.015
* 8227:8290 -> 0.001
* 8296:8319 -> -0.003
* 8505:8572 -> -0.020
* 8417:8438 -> -0.001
